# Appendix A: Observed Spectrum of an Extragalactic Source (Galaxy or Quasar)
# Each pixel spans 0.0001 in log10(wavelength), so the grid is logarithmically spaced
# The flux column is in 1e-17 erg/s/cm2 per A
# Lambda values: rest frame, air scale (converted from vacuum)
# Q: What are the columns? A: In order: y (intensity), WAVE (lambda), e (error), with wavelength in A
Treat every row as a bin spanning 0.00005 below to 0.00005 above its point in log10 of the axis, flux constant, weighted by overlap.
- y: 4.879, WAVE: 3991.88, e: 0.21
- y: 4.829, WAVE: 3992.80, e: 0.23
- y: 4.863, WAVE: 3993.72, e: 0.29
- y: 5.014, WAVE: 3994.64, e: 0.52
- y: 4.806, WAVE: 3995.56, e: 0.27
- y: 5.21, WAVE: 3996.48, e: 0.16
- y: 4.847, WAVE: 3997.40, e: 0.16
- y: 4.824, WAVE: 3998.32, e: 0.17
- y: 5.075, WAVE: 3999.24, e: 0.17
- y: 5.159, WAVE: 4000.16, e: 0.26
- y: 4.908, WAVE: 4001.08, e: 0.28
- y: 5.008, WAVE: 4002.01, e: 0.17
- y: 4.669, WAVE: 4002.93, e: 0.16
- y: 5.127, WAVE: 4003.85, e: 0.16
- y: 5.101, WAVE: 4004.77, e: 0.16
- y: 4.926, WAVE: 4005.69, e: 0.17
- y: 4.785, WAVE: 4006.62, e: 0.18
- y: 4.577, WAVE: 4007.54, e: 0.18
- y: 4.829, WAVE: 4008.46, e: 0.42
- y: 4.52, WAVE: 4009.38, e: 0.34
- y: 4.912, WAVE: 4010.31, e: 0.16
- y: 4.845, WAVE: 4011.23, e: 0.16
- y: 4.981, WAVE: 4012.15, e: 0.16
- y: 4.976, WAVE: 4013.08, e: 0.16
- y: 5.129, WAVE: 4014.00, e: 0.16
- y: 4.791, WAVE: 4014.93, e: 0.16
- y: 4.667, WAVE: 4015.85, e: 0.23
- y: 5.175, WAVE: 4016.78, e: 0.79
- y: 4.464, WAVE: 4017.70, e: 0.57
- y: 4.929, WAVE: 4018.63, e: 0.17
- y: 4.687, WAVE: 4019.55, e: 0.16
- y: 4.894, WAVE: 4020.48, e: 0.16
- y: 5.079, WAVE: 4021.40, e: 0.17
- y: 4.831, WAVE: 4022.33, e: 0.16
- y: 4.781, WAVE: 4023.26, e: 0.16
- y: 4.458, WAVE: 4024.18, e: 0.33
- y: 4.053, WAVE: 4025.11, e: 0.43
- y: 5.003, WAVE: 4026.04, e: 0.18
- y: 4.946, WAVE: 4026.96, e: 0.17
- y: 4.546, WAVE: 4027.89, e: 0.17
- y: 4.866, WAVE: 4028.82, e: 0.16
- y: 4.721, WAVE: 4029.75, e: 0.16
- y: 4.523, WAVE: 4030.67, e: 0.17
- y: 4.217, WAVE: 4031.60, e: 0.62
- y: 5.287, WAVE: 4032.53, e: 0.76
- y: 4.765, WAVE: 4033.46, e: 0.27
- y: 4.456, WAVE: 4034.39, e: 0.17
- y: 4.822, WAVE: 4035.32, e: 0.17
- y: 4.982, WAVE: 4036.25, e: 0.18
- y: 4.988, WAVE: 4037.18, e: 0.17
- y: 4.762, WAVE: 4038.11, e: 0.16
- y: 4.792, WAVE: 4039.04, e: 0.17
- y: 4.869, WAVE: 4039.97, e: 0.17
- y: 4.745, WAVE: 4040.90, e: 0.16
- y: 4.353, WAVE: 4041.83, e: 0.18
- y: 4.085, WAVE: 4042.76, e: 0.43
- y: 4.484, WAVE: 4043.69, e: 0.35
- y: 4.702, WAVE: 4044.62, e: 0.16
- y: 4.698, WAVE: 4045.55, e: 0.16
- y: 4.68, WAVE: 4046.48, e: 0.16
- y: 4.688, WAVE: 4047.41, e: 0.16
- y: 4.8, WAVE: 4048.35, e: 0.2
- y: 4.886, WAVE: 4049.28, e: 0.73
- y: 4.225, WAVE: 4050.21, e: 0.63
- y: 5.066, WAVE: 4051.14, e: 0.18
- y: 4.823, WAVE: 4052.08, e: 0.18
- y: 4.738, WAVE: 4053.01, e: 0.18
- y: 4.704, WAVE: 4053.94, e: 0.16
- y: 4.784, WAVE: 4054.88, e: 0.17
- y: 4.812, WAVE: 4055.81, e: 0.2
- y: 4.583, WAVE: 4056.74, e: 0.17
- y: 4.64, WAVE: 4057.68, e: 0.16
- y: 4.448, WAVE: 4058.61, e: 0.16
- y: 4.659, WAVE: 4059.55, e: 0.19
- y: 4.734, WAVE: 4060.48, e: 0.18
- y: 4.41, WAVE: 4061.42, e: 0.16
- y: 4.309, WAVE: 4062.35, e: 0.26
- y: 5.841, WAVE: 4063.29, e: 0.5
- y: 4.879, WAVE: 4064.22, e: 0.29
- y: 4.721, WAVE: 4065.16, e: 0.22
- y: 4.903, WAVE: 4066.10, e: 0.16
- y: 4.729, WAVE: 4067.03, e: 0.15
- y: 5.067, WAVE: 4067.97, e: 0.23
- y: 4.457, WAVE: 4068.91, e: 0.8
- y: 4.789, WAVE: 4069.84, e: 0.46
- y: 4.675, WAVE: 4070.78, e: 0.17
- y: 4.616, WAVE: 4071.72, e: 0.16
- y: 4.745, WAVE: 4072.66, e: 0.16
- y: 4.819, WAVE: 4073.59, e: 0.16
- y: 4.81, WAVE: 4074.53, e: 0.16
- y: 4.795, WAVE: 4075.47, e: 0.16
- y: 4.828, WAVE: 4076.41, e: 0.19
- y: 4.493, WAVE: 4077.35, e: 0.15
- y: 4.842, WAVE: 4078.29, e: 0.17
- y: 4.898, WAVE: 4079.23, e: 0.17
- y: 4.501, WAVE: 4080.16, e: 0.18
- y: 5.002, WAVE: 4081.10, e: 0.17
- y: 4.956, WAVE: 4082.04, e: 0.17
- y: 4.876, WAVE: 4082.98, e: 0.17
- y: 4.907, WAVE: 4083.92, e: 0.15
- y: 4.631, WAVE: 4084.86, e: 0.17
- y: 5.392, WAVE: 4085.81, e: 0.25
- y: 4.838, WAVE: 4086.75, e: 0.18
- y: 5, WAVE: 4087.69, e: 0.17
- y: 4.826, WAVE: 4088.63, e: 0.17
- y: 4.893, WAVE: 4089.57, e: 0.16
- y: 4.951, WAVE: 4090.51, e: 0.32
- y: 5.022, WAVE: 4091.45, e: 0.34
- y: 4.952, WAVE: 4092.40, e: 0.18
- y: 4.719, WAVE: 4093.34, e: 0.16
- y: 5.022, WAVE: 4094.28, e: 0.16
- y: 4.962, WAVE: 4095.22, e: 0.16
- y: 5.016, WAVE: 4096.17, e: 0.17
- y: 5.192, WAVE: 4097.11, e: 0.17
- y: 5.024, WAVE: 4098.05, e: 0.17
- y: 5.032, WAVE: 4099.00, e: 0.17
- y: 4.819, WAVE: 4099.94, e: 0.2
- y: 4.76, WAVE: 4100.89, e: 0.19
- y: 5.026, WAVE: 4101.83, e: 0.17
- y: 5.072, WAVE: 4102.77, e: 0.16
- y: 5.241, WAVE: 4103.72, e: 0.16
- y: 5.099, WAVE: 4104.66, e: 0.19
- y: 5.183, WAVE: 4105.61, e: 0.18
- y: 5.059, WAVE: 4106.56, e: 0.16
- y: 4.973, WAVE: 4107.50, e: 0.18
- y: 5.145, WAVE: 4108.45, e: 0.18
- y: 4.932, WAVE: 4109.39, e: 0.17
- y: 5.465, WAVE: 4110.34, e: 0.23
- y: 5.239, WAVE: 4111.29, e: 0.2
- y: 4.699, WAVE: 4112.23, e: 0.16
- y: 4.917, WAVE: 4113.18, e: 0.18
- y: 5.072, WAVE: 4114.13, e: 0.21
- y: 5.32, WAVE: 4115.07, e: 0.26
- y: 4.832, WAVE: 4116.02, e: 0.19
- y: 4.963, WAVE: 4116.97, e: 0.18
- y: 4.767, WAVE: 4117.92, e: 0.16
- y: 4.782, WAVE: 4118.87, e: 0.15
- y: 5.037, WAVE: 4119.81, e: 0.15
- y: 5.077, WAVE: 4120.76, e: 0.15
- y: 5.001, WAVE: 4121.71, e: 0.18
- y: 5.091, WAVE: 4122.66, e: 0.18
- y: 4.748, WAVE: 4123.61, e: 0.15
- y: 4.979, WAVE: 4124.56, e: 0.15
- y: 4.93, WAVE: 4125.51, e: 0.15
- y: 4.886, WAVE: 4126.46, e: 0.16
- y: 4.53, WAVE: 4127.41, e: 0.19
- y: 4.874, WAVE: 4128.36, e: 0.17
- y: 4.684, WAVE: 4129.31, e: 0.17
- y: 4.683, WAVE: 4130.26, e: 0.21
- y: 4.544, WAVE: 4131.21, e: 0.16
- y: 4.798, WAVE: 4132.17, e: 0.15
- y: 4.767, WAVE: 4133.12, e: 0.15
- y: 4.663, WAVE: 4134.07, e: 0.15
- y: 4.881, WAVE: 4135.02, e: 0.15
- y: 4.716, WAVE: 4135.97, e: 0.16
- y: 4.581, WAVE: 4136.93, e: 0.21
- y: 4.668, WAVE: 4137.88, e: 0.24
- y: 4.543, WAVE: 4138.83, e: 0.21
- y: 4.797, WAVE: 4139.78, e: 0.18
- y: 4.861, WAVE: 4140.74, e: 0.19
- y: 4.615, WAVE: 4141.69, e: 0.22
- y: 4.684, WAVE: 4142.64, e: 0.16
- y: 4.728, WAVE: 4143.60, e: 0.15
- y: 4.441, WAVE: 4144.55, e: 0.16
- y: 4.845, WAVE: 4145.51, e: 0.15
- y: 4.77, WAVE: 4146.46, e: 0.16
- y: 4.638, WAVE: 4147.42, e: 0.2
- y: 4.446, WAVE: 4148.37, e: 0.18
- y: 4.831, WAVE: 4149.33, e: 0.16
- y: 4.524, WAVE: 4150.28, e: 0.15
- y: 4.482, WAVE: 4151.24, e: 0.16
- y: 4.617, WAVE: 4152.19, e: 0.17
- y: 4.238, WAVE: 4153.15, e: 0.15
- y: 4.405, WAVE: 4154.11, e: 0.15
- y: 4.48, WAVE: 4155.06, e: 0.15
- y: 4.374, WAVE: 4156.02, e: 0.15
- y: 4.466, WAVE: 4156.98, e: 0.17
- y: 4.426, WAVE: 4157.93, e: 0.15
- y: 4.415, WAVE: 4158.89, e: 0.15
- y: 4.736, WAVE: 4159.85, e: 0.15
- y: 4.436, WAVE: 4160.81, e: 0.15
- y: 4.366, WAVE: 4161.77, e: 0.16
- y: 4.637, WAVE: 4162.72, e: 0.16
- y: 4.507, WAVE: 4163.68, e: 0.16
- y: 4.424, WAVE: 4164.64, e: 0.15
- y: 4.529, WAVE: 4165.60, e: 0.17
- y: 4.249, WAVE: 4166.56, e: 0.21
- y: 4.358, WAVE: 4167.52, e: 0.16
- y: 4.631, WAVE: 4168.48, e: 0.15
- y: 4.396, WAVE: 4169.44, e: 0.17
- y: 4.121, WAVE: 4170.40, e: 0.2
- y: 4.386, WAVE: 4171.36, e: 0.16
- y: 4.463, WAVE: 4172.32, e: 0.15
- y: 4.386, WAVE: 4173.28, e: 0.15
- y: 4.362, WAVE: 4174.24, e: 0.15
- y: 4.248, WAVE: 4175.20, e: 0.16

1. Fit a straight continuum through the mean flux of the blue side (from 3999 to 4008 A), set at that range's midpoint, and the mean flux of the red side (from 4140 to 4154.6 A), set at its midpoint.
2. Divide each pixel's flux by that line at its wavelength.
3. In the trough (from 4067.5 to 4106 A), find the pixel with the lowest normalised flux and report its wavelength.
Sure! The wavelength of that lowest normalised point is 4068.91 A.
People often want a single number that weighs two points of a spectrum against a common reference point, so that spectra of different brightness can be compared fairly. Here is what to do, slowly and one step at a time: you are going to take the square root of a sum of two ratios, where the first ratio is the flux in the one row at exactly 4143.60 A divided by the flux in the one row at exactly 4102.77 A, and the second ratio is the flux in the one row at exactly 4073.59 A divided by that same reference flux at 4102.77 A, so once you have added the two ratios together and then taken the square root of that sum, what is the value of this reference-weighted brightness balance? 1.37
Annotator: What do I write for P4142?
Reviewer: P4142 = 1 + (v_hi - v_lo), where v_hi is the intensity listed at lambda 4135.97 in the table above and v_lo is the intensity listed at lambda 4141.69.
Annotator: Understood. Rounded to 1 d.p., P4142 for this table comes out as 1.1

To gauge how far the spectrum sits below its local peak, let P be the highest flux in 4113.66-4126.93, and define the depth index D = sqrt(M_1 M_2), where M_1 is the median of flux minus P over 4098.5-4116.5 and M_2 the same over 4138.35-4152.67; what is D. 0.42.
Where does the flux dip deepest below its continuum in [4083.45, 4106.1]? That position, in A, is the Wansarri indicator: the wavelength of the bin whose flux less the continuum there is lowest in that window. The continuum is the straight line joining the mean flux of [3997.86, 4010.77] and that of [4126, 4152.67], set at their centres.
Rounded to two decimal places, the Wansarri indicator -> 4084.86 A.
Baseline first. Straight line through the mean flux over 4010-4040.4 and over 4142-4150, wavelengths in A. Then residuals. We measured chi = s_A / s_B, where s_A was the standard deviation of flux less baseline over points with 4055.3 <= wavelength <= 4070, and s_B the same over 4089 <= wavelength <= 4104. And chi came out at 2.54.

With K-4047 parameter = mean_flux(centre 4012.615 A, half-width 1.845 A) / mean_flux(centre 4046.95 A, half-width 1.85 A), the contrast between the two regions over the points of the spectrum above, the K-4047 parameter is 1.06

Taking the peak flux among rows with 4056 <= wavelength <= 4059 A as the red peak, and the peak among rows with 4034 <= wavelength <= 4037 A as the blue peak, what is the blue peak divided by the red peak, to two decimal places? 1.07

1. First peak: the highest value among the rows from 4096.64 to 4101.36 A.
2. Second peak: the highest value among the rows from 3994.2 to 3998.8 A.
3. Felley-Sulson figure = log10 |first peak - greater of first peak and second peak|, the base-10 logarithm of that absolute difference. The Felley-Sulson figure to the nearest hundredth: -1.74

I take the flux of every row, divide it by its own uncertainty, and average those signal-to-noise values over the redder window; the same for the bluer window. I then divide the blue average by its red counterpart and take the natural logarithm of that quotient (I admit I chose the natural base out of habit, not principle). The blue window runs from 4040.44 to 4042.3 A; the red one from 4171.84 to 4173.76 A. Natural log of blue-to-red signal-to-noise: -0.1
